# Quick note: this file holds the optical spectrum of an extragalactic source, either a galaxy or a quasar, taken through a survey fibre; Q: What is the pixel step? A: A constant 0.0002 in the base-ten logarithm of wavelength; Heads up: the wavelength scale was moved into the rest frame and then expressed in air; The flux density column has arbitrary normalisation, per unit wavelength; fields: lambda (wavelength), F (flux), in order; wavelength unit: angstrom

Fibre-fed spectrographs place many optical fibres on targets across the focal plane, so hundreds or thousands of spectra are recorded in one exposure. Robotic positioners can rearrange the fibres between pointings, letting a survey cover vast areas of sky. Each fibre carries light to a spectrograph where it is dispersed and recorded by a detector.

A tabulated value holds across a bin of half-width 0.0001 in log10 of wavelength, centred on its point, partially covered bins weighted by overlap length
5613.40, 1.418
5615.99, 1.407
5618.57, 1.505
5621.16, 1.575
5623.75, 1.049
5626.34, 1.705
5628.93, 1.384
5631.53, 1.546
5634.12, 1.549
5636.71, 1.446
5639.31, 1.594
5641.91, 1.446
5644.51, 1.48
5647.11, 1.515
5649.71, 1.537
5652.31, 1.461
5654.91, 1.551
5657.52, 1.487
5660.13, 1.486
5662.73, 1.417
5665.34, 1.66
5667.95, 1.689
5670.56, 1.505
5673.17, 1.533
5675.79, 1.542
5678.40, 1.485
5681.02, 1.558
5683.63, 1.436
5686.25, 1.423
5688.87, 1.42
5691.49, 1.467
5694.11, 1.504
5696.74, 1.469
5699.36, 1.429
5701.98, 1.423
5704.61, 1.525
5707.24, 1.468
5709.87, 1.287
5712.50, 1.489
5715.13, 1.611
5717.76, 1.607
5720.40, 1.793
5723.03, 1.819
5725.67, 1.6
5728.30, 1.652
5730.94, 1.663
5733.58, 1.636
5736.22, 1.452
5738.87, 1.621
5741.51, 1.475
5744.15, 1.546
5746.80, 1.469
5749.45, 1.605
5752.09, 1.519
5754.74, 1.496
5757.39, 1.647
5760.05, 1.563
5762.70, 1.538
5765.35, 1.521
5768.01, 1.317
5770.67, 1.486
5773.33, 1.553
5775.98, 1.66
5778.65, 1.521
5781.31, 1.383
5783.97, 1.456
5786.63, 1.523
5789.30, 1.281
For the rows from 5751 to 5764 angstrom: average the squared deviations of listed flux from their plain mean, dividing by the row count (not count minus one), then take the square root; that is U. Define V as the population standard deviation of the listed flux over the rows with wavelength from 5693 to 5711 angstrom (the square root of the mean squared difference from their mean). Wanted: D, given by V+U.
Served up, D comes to 0.12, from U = 0.05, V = 0.07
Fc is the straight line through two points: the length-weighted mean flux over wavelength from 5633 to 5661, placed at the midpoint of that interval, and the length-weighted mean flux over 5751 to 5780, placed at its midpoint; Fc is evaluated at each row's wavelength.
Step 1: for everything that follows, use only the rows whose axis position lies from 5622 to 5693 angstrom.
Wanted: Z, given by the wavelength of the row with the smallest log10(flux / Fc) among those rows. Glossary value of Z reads 5623.75 angstrom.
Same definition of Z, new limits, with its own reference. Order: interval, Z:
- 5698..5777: 5709.87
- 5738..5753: 5746.80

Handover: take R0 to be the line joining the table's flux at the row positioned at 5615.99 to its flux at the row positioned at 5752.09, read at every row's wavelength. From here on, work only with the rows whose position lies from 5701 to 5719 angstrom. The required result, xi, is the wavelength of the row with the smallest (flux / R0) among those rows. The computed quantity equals 5709.87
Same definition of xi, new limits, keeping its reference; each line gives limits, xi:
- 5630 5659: 5641.91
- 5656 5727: 5709.87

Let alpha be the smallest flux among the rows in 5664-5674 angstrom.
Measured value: 1.505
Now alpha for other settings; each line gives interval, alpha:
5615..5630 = 1.049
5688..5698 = 1.42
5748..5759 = 1.496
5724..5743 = 1.452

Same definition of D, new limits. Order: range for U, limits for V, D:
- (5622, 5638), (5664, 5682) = 0.28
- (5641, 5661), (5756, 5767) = 0.08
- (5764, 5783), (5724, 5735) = 0.13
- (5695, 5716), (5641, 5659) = 0.12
